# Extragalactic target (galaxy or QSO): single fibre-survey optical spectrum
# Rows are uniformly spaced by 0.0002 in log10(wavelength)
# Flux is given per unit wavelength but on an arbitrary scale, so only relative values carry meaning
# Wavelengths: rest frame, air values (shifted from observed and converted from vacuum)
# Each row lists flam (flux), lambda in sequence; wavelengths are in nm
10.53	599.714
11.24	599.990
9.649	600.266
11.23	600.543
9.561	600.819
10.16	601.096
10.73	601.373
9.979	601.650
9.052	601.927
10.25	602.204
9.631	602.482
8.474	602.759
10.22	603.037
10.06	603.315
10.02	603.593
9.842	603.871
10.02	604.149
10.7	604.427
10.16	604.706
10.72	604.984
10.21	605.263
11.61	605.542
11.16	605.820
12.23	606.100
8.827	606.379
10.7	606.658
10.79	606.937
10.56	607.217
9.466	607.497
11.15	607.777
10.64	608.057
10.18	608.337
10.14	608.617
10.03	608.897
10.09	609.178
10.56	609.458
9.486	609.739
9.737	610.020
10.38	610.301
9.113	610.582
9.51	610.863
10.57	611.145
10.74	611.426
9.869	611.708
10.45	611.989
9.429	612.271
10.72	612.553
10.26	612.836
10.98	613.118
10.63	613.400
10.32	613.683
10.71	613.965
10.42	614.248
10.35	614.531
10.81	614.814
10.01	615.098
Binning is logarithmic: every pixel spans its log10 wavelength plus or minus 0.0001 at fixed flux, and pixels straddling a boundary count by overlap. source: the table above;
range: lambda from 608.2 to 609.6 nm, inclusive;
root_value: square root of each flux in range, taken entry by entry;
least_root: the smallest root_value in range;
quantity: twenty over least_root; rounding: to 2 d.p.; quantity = 6.32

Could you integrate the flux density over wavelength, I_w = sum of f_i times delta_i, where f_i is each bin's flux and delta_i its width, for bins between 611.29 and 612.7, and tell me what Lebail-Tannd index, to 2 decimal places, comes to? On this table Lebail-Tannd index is 14.43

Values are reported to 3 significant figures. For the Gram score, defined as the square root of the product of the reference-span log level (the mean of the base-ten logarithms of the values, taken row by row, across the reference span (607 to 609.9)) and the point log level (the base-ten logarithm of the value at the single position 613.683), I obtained 1.01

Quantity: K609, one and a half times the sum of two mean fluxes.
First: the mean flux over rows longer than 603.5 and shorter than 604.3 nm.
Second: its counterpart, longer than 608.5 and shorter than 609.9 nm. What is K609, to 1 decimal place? 30.0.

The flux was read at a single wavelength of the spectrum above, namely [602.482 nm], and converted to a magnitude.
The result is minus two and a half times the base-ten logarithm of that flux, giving -2.46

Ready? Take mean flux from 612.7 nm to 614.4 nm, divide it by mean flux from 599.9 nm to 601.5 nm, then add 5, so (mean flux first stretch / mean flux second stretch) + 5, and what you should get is 6.01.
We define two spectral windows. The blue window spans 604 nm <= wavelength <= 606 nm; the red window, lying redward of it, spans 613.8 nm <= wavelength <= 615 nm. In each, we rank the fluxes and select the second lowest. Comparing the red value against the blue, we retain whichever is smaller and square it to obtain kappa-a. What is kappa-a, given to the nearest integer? 103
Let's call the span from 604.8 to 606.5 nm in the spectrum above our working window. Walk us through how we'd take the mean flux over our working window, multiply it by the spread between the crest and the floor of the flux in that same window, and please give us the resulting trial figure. 37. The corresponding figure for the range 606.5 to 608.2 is 18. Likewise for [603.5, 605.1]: 9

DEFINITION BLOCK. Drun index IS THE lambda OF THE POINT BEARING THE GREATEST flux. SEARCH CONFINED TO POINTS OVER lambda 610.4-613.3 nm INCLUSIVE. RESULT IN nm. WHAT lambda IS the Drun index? 613.118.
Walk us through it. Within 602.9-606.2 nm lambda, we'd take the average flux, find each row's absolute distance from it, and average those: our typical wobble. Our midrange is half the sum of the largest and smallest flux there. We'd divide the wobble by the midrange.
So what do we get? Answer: 0.053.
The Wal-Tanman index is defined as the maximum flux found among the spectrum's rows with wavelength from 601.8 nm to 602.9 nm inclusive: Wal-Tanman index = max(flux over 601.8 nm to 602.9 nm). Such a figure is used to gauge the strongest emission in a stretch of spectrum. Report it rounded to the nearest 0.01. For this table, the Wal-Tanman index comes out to 10.25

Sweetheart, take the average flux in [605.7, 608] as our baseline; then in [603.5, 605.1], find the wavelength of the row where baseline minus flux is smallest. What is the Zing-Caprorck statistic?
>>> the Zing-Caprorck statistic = 604.984 nm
